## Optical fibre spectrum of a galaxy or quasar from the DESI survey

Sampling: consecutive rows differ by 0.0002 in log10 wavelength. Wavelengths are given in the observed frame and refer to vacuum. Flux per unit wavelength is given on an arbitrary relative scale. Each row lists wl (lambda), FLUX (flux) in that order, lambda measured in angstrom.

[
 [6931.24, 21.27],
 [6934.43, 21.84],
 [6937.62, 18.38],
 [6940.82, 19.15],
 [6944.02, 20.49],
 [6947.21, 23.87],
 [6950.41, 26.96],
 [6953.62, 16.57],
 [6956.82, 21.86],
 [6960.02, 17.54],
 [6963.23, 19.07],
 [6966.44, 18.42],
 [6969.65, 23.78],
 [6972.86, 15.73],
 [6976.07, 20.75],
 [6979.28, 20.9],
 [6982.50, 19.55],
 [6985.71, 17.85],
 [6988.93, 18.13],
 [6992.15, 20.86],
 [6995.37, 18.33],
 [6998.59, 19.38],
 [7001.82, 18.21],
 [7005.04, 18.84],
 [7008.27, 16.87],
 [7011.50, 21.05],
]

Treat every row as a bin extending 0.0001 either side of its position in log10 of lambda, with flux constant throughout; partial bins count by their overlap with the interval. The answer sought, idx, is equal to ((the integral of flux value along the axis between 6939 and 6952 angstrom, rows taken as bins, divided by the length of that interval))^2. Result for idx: 508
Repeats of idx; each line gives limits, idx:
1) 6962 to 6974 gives 376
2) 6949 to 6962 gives 424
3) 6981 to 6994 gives 364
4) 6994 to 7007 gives 348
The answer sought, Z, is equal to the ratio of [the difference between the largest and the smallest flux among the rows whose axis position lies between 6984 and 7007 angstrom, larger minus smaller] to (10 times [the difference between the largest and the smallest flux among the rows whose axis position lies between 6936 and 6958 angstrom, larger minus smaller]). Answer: 0.03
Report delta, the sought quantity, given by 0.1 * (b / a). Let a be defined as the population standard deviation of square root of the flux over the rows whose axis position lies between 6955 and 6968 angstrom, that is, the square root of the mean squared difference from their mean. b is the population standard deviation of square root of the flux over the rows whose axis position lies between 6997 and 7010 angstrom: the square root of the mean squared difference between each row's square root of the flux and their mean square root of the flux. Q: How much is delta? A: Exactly 0.06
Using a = 0.18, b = 0.110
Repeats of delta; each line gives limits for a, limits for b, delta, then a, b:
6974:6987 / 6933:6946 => 0.11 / 0.14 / 0.147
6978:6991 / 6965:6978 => 0.24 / 0.14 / 0.335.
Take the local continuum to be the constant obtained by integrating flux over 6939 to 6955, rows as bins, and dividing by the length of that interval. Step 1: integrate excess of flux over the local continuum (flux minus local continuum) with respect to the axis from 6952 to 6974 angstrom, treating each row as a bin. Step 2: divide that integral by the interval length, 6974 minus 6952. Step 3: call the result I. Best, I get -2.4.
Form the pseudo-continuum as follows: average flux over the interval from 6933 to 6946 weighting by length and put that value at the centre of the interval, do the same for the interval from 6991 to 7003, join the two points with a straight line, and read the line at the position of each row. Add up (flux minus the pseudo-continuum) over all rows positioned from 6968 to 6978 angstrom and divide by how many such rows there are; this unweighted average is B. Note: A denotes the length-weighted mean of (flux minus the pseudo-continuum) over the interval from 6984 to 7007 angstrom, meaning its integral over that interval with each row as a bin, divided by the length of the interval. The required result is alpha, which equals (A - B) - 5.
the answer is -5.96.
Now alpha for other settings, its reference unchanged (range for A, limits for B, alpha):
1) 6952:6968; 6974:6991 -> -6.09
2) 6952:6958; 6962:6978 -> -5.74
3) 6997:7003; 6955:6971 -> -5.72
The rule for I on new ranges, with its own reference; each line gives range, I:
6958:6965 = -2.9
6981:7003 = -2.5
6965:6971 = -0.4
